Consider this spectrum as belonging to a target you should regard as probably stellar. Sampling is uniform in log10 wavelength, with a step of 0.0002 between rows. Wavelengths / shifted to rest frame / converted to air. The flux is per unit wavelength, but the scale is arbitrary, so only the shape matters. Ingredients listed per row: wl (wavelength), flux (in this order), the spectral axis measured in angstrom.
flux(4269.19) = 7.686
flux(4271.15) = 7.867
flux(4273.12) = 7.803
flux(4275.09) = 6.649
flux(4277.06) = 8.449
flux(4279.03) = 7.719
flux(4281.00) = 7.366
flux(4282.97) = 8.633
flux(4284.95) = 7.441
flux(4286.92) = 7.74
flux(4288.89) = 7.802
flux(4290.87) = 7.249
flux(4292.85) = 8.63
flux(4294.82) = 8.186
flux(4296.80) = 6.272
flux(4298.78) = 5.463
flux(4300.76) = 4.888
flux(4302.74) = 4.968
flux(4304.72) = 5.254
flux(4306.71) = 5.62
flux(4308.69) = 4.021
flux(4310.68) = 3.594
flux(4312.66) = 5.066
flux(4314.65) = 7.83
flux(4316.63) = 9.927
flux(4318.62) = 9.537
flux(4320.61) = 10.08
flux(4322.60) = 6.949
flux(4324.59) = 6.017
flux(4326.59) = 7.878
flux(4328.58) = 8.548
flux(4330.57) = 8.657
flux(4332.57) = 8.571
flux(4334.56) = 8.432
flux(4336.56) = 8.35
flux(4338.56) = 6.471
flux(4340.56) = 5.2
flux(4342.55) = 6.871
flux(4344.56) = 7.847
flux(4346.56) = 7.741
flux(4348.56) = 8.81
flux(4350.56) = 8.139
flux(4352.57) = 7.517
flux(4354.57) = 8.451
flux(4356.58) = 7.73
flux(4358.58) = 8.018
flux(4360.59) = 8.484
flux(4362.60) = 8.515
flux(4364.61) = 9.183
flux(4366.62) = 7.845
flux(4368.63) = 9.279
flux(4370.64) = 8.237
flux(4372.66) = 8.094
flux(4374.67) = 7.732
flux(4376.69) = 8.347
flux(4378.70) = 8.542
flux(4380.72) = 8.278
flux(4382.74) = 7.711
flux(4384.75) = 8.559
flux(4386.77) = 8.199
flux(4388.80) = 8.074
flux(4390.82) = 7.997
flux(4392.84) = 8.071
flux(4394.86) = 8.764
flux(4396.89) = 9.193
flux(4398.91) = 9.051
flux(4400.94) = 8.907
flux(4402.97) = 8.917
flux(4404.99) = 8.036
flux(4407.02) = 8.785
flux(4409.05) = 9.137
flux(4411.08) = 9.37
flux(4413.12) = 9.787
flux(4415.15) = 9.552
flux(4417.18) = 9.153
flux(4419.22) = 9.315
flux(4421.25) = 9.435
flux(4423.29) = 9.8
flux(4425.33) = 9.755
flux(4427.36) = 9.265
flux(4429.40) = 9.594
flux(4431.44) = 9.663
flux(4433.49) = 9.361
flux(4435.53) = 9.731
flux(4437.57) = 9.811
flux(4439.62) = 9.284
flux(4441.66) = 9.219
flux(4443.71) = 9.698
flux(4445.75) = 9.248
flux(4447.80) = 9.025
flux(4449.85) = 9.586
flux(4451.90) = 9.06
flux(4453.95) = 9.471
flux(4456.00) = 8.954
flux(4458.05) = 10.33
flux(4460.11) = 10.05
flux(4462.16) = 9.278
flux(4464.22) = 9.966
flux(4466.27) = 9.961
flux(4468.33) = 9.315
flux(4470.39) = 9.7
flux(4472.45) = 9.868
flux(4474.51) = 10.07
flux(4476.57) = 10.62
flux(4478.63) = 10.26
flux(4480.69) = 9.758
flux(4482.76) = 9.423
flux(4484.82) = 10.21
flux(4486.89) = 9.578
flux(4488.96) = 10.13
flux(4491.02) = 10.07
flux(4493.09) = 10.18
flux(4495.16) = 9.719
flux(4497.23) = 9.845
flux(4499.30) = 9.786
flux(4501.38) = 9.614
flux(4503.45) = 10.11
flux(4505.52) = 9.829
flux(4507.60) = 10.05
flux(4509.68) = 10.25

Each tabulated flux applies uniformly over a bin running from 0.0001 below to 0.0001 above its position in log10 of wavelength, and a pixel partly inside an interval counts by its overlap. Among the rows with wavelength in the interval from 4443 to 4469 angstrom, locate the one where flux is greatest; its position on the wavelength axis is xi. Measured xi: 4458.05 angstrom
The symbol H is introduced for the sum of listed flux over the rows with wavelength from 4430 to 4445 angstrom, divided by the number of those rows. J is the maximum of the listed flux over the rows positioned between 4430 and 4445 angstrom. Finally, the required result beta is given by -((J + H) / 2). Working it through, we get -9.7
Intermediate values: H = 9.54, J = 9.811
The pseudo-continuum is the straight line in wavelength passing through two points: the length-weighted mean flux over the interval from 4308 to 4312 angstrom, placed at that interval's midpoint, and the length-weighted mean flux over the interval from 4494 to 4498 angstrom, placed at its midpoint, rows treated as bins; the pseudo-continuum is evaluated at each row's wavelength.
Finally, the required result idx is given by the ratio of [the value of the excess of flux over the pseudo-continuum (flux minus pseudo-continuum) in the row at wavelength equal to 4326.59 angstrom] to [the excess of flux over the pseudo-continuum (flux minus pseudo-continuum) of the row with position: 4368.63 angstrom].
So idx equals 1.0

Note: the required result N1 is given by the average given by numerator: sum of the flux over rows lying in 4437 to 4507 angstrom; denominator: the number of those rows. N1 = 9.7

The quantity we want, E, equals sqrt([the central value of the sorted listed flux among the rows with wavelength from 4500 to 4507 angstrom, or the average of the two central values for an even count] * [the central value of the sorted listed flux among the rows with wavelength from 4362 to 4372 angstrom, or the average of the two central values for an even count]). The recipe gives 9.15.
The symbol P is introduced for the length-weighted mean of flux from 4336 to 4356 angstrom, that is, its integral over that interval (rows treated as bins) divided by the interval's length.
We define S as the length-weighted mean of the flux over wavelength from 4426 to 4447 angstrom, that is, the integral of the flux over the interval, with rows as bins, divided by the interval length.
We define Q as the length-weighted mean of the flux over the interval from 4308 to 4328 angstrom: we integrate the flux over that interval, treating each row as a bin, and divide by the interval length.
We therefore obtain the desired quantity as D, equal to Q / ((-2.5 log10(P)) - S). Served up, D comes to -0.6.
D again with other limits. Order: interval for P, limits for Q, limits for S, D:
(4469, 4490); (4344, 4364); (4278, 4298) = -0.8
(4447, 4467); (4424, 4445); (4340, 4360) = -0.9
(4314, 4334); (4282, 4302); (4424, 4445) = -0.6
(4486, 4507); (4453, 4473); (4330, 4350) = -1.0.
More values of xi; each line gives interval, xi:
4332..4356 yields 4348.56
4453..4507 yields 4476.57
